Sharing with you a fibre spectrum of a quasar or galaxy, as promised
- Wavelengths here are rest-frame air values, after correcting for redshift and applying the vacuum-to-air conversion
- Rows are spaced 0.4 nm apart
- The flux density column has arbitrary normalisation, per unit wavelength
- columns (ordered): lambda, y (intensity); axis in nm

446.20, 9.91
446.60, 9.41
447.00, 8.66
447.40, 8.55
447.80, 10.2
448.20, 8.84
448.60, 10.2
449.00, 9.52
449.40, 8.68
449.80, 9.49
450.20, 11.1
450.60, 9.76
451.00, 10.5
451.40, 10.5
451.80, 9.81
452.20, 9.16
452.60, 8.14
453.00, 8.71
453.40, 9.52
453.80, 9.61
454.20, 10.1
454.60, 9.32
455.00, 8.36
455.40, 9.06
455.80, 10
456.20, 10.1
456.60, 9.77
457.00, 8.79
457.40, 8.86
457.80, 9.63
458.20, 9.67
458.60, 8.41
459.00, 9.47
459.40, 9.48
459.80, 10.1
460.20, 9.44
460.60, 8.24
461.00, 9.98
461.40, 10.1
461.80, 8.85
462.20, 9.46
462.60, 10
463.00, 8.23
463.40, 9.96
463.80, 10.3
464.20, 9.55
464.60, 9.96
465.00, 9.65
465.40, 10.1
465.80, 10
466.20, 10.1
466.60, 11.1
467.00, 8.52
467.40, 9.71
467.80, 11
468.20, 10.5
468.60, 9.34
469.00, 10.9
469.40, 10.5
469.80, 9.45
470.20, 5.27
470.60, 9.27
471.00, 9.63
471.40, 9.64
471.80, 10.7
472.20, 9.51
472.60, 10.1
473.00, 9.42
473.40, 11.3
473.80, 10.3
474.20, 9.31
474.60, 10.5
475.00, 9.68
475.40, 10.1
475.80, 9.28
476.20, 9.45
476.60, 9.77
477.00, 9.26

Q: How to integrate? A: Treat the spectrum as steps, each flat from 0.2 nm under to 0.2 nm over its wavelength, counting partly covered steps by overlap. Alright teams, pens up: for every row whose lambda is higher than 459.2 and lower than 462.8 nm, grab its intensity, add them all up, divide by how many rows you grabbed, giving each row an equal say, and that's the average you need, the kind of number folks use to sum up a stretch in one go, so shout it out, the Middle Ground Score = 9.5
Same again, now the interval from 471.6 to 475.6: 10.1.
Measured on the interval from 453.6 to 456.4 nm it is 9.5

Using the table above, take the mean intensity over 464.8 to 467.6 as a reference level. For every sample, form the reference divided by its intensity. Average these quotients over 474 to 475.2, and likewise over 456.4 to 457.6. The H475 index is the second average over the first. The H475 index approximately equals 1.08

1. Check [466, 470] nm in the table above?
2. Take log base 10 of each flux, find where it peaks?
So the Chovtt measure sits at 466.60 nm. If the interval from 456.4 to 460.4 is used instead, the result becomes 459.80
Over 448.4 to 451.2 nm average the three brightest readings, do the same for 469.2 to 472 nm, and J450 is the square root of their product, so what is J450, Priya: 10.4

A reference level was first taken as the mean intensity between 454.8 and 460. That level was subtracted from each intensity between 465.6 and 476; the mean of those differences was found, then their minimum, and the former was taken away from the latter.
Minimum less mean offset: -4.54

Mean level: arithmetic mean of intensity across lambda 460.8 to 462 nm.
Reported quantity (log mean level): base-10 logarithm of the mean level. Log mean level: 0.98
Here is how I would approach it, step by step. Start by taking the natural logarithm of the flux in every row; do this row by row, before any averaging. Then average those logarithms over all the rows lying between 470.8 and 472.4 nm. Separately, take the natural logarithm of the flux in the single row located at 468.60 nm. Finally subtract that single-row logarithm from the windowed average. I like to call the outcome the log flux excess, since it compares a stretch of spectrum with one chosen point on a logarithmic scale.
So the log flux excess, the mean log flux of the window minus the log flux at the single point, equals 0.054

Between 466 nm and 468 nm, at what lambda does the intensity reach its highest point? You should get 466.60 nm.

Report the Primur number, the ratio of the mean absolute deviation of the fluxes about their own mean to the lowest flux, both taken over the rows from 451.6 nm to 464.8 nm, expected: 0.064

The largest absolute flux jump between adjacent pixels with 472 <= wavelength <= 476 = 1.88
